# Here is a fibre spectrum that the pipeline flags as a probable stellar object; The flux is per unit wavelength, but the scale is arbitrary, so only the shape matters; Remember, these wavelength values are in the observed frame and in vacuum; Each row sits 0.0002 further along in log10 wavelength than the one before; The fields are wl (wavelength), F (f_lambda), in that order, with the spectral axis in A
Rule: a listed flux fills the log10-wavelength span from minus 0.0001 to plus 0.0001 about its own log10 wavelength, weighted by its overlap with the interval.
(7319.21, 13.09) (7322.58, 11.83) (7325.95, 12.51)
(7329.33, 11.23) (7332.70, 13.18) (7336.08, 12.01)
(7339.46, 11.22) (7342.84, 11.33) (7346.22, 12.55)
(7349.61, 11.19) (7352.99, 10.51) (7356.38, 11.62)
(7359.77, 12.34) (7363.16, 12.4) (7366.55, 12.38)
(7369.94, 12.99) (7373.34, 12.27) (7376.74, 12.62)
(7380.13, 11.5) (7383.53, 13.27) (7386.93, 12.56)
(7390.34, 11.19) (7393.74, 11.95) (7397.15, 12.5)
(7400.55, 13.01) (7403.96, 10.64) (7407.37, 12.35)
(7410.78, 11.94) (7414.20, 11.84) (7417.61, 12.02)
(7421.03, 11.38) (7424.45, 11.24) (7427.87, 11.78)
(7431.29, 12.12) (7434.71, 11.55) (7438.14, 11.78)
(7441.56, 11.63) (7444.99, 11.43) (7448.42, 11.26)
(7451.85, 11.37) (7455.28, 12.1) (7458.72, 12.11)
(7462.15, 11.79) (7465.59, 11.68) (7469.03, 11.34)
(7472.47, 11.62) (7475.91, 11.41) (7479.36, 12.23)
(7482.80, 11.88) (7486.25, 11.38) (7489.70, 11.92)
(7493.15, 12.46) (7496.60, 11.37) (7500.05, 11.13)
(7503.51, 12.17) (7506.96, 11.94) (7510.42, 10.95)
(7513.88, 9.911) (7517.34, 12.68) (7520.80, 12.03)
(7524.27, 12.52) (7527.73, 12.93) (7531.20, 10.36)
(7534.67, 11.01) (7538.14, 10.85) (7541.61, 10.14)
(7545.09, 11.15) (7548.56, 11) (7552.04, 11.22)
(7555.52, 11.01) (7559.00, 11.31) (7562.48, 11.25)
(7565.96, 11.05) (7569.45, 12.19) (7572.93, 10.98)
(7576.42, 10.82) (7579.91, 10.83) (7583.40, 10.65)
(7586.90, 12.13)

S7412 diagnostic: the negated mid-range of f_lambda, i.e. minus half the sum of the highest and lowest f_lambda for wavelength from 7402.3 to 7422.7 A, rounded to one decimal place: -11.5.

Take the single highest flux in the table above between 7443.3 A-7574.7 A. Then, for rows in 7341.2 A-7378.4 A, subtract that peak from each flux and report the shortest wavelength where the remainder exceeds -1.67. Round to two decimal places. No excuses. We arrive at 7342.84 A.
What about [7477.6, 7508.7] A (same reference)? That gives 7479.36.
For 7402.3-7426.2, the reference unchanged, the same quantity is 7407.37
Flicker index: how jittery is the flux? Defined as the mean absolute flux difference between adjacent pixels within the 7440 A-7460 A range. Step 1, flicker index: 0.24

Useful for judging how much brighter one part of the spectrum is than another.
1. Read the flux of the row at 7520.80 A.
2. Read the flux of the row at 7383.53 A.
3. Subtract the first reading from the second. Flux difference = 1.2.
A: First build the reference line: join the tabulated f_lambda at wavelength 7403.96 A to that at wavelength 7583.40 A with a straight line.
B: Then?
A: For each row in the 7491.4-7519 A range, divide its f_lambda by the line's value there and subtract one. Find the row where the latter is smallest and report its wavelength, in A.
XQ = 7513.88 A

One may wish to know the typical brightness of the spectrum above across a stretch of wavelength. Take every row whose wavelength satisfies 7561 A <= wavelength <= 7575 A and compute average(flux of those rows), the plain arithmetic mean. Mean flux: 11.4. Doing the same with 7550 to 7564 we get 11.2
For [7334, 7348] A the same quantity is 11.8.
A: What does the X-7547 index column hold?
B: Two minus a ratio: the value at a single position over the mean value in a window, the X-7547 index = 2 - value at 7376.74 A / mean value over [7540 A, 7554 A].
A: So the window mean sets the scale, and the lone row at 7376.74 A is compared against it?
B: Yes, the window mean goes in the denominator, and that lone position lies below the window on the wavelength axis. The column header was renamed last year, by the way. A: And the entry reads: 0.84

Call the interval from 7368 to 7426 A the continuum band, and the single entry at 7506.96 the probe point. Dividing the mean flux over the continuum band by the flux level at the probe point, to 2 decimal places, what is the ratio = 1.01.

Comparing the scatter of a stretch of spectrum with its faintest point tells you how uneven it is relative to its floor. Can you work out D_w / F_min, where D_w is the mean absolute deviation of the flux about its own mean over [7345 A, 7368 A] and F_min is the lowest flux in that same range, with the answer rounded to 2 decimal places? 0.06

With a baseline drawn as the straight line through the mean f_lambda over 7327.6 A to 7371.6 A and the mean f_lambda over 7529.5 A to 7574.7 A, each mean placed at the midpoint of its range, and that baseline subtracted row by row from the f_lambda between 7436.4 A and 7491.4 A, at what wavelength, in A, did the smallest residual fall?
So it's 7448.42 A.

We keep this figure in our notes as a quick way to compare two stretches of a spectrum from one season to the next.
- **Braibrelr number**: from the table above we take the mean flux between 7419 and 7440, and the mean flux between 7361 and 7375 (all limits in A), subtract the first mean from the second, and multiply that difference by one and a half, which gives 1.3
